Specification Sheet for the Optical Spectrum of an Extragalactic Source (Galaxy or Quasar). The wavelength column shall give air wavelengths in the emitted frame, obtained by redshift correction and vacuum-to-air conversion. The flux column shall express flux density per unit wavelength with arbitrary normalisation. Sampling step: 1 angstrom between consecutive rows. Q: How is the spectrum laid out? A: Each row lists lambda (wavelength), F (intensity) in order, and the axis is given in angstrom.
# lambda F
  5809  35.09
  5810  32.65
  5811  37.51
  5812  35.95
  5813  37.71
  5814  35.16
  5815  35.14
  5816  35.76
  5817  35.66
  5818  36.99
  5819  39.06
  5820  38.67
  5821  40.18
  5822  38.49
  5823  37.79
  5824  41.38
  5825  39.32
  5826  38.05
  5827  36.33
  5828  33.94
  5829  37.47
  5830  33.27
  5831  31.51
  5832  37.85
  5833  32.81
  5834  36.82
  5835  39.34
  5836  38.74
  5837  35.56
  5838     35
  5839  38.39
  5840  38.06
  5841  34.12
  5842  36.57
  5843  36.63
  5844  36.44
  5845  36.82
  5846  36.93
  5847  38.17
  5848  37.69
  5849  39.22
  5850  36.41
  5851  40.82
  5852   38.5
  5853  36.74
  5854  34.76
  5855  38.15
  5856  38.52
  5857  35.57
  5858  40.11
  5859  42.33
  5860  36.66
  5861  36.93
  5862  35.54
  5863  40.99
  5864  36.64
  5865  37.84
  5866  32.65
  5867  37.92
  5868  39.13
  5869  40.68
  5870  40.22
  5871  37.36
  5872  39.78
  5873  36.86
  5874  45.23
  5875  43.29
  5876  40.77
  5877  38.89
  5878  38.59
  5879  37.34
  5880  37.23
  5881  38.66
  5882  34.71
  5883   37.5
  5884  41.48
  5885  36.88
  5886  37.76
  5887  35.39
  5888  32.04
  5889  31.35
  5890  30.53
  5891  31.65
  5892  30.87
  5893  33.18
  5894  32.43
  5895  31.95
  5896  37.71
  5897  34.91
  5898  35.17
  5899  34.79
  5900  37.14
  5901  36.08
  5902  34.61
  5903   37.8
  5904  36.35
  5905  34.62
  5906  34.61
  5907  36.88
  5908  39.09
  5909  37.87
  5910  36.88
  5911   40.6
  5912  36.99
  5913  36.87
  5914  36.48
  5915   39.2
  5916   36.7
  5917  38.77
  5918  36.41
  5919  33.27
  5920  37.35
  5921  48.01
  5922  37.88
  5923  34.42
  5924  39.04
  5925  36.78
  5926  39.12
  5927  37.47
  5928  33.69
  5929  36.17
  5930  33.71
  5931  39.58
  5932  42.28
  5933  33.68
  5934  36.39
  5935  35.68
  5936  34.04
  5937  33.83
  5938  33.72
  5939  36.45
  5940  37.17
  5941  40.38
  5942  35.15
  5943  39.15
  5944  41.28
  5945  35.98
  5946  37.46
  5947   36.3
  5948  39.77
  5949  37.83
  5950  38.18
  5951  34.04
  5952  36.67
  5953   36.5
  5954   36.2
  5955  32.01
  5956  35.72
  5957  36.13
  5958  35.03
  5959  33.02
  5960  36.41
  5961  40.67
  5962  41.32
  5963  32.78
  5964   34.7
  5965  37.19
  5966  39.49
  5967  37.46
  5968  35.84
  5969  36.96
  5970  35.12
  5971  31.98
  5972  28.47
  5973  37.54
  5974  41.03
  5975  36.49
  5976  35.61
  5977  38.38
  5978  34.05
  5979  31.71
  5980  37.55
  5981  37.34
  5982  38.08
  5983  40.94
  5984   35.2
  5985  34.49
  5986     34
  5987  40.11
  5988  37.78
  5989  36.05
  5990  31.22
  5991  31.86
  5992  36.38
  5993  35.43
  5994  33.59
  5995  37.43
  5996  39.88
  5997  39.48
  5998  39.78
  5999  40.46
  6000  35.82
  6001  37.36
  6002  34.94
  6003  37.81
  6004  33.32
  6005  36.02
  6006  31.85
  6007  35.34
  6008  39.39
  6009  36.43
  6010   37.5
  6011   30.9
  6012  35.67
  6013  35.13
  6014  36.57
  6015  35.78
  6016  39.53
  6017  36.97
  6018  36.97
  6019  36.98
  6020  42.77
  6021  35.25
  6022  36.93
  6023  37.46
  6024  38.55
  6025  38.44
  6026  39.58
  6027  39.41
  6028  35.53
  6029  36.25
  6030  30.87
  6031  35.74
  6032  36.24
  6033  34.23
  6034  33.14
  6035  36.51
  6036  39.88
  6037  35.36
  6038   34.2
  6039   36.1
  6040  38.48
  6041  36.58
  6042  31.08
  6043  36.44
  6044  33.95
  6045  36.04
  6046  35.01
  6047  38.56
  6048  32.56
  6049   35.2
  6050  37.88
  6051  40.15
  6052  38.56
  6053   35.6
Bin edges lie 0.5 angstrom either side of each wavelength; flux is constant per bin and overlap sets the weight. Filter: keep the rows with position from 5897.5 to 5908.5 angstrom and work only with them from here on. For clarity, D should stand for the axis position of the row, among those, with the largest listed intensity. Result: 5908 angstrom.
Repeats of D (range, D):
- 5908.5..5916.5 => 5911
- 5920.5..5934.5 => 5921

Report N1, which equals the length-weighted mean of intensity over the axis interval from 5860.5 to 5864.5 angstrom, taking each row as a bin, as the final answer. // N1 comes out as 37.5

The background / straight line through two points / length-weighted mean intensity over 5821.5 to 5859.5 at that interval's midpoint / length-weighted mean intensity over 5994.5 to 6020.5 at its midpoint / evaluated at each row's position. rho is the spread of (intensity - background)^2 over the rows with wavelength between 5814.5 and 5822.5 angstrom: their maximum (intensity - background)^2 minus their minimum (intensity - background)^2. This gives 8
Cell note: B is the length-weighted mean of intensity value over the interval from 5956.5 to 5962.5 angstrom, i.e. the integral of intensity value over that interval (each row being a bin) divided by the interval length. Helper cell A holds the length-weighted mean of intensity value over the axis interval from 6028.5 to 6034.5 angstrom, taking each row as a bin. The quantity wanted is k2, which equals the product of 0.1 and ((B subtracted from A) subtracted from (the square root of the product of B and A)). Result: 3.84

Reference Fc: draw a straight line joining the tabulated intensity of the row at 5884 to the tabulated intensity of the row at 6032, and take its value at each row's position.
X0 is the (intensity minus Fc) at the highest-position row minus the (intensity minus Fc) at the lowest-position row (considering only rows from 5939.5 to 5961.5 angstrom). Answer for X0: 4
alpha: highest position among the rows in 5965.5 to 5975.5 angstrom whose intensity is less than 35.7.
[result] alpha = 5972 angstrom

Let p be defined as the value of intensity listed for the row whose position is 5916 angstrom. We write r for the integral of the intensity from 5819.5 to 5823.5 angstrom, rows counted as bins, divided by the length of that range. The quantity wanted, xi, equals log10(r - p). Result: 0.3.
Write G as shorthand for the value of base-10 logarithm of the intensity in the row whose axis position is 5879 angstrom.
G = 1.57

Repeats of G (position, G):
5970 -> 1.55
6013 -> 1.55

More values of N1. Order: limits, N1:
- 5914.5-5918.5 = 37.8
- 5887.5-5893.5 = 31.6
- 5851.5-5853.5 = 37.6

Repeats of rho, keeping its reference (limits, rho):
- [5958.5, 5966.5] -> 19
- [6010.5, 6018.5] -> 36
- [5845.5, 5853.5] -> 13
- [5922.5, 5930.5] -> 11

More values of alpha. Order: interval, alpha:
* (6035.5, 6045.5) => 6044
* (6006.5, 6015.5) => 6013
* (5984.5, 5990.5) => 5990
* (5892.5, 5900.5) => 5899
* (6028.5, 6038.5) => 6038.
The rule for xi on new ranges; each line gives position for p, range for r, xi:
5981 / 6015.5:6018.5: -0.3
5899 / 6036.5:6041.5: 0.1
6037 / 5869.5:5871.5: 0.5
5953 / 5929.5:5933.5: -0.1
